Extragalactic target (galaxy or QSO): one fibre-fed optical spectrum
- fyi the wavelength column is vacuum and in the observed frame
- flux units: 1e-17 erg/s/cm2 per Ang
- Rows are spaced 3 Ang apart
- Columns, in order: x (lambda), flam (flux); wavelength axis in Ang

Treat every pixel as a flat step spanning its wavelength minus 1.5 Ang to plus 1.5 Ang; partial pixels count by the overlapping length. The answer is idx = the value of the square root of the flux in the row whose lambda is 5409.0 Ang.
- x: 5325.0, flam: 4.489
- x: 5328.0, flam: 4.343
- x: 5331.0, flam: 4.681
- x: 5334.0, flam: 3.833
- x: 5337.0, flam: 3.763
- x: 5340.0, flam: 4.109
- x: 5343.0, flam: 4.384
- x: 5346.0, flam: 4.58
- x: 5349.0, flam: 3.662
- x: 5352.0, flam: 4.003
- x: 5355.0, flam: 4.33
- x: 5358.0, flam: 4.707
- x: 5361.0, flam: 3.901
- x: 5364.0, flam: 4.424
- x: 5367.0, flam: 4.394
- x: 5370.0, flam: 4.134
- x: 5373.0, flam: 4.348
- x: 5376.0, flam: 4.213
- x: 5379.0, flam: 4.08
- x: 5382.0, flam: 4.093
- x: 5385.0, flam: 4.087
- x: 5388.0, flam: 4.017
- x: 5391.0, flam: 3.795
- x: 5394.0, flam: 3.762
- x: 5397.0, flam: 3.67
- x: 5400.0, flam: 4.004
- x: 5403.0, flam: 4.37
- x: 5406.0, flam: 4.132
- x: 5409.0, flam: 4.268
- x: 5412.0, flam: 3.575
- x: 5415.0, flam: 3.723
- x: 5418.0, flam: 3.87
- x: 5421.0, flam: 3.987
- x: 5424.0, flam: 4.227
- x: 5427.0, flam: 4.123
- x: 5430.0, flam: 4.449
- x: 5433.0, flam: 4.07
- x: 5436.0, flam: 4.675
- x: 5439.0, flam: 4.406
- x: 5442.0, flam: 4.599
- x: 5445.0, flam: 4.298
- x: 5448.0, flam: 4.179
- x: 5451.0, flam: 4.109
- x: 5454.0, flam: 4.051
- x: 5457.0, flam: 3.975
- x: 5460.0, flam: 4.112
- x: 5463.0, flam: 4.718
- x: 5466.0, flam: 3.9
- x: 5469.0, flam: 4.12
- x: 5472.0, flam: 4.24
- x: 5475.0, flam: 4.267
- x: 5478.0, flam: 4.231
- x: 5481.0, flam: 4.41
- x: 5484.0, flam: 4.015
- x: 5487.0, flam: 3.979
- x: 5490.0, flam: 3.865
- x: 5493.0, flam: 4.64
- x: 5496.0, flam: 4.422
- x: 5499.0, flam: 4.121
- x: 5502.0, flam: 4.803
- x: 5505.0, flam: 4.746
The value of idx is 2.07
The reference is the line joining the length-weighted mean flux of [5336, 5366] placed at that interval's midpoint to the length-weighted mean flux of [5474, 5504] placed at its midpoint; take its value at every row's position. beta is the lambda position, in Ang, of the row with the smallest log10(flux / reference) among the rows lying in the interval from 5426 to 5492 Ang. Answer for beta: 5490.0 Ang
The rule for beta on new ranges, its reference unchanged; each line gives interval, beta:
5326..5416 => 5412.0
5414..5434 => 5415.0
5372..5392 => 5391.0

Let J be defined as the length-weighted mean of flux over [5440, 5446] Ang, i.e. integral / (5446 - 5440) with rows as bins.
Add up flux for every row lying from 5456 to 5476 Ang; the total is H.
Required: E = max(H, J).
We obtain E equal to 29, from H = 29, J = 4.46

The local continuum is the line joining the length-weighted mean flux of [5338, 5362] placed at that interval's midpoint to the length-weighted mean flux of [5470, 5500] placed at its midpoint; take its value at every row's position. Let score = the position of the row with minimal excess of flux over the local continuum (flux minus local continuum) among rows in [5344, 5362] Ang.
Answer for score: 5349.0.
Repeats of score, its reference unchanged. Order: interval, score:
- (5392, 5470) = 5412.0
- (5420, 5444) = 5421.0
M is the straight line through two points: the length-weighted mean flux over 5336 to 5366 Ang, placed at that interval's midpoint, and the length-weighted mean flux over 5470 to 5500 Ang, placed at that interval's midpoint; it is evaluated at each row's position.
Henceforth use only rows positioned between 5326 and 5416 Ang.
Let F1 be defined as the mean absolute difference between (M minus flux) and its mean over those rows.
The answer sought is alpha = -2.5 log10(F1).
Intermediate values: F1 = 0.249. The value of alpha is 1.51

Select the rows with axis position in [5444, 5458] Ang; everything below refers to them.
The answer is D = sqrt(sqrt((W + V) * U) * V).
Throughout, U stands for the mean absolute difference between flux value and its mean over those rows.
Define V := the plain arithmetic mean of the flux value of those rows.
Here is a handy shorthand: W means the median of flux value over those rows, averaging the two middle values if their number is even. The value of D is 1.9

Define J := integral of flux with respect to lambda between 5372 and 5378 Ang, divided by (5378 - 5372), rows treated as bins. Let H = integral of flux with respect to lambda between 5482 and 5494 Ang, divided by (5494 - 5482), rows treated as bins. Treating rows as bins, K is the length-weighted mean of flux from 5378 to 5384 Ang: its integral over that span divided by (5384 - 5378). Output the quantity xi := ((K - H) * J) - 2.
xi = -2.12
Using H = 4.12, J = 4.26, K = 4.09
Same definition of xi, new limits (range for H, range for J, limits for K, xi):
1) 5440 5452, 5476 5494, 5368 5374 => -2.27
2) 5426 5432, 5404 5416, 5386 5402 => -3.61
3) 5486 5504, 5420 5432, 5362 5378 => -2.18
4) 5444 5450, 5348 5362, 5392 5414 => -3.09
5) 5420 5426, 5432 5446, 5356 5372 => -1.14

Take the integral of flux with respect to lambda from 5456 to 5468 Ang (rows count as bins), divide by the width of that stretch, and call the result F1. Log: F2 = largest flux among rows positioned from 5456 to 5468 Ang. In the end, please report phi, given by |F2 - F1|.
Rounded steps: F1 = 4.18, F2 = 4.718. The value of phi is 0.5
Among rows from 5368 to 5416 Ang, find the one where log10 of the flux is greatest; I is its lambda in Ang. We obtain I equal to 5403.0 Ang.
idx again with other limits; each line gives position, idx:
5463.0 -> 2.17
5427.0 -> 2.03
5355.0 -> 2.08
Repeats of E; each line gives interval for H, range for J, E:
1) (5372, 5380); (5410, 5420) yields 13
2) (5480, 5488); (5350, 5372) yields 12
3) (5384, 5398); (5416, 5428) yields 19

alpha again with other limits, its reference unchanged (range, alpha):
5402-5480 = 1.75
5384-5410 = 1.86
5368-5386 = 2.73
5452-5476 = 1.89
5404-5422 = 1.73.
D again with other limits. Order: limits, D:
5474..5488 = 2.2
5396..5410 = 2.3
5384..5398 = 2.0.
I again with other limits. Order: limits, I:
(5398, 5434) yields 5430.0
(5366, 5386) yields 5367.0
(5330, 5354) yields 5331.0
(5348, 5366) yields 5358.0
